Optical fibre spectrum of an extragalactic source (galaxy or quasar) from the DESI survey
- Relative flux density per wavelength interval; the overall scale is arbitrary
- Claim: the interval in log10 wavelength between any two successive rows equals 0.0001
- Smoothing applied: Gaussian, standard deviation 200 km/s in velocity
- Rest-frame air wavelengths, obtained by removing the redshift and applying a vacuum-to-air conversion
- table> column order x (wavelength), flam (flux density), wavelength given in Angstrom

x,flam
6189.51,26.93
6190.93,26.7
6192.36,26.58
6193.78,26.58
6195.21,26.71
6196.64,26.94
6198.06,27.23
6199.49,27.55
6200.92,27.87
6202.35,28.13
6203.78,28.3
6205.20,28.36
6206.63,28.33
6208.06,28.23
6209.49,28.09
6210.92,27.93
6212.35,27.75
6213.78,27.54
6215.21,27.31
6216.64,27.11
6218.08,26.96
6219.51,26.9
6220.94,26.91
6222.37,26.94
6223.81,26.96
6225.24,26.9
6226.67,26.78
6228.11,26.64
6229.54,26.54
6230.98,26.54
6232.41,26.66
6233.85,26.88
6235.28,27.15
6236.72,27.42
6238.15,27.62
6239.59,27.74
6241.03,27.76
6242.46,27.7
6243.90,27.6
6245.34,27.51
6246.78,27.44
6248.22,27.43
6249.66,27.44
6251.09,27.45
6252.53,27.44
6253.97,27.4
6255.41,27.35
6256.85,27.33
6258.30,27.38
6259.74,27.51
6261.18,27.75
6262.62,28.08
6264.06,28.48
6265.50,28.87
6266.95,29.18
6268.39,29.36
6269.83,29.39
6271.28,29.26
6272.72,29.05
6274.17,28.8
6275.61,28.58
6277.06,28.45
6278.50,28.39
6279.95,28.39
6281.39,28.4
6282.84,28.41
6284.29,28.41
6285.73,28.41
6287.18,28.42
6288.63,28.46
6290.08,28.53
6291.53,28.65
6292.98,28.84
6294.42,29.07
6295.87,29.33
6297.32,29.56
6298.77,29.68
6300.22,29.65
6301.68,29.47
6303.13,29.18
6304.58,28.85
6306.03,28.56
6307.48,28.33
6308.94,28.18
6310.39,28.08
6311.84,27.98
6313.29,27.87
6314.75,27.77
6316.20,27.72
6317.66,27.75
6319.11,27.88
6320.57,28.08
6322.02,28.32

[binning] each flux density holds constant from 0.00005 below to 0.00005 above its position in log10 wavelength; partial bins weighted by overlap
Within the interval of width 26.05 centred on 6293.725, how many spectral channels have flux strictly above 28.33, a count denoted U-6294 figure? 18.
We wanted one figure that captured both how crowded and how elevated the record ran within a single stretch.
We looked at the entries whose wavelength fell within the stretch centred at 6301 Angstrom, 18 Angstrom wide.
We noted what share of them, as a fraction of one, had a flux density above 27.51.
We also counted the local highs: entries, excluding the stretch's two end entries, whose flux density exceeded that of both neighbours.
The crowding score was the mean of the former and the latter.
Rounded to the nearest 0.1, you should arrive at 1.0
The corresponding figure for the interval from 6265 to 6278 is 1.0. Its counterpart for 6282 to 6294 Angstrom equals 0.5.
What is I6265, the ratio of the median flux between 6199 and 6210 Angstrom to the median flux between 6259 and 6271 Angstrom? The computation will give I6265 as 0.98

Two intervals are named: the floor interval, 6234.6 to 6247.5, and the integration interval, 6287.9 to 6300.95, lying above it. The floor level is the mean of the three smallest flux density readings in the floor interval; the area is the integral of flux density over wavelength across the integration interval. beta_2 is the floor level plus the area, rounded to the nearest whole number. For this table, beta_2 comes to 407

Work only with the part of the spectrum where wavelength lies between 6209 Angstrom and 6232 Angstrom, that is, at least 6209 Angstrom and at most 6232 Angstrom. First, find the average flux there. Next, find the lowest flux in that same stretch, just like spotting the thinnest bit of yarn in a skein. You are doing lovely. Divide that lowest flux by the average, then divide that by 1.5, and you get 0.653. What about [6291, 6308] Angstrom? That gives 0.649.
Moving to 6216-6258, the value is 0.651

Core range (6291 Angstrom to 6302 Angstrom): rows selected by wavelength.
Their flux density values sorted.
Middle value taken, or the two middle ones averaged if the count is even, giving 29.4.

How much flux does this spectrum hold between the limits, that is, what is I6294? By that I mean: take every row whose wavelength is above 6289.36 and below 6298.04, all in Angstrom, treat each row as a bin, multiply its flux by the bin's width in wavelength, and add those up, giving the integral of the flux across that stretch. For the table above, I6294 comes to 252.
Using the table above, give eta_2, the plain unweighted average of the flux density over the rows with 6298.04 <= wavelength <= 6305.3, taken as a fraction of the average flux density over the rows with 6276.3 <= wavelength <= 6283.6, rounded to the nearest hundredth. 1.03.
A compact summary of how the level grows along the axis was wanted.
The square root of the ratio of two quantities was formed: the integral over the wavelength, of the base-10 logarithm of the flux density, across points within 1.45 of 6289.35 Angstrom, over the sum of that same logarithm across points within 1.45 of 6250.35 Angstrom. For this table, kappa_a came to 1.21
